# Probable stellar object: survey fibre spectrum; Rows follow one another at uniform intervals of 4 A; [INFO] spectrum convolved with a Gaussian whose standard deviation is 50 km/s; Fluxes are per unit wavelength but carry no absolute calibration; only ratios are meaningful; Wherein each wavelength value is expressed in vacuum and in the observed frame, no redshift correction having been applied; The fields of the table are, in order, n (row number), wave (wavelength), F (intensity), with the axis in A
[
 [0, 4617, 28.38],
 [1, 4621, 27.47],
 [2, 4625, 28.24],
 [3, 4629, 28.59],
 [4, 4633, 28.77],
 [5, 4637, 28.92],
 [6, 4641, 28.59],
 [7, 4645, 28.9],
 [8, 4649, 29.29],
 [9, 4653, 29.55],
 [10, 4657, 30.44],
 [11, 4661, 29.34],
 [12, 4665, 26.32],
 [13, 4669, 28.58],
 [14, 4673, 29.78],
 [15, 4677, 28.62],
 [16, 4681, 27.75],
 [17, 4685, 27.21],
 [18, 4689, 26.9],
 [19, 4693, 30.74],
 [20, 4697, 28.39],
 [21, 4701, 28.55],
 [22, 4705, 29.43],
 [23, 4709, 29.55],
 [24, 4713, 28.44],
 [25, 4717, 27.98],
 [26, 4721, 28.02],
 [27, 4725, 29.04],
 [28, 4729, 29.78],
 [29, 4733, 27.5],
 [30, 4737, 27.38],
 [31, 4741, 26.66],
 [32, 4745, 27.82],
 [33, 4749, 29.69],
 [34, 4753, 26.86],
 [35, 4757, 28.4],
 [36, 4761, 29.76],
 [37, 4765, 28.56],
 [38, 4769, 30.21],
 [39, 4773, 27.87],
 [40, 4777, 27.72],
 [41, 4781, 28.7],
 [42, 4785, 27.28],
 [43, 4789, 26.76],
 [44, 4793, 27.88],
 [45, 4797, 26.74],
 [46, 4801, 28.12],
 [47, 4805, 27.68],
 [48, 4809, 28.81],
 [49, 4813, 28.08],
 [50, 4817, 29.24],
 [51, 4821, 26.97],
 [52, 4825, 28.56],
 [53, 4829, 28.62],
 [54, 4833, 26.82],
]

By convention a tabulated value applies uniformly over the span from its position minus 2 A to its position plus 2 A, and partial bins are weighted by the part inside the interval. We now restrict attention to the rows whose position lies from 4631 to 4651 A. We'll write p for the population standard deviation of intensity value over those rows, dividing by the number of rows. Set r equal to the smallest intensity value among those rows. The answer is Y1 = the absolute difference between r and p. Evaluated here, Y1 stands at 28.4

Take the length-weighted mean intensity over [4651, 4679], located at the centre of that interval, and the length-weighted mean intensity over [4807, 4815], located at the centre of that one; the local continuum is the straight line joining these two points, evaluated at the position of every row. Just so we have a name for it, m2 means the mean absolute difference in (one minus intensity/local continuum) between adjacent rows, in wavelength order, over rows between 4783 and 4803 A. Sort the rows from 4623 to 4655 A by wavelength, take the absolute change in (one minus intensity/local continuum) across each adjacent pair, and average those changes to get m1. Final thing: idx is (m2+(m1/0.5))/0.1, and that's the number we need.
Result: 0.57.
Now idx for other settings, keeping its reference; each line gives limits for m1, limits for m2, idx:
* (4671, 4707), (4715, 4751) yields 1.22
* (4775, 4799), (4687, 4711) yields 1.24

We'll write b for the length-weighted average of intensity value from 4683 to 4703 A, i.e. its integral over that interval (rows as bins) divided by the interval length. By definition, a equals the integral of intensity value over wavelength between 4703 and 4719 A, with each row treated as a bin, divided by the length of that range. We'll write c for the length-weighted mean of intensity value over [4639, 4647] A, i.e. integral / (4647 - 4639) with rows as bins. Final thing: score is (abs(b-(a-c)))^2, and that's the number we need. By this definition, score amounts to 798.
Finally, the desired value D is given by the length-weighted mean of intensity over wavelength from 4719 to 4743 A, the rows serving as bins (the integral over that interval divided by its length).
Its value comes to 28.1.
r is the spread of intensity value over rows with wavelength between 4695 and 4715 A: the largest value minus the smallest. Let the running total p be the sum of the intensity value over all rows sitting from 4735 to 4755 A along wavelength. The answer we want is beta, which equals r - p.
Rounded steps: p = 138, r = 1.2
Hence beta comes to -137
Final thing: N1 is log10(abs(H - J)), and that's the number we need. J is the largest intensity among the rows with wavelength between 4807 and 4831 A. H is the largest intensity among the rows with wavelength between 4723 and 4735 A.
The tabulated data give -0.3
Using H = 29.78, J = 29.24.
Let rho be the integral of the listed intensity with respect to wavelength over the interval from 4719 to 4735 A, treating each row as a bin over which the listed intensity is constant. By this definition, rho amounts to 457.4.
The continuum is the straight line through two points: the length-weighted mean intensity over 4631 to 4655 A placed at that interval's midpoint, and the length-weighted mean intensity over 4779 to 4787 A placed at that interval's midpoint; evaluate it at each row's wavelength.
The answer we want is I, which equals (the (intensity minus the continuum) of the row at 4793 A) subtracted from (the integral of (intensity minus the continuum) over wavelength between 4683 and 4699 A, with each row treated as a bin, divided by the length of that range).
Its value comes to -0.3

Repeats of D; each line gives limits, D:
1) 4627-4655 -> 28.9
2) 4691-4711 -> 29.3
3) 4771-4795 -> 27.7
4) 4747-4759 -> 28.3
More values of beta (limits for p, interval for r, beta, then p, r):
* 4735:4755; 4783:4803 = -137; 138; 1.4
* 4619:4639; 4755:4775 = -140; 142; 2.3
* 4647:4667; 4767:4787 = -142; 145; 2.9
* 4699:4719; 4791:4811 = -142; 144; 2.1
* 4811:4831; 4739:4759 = -138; 141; 3.0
